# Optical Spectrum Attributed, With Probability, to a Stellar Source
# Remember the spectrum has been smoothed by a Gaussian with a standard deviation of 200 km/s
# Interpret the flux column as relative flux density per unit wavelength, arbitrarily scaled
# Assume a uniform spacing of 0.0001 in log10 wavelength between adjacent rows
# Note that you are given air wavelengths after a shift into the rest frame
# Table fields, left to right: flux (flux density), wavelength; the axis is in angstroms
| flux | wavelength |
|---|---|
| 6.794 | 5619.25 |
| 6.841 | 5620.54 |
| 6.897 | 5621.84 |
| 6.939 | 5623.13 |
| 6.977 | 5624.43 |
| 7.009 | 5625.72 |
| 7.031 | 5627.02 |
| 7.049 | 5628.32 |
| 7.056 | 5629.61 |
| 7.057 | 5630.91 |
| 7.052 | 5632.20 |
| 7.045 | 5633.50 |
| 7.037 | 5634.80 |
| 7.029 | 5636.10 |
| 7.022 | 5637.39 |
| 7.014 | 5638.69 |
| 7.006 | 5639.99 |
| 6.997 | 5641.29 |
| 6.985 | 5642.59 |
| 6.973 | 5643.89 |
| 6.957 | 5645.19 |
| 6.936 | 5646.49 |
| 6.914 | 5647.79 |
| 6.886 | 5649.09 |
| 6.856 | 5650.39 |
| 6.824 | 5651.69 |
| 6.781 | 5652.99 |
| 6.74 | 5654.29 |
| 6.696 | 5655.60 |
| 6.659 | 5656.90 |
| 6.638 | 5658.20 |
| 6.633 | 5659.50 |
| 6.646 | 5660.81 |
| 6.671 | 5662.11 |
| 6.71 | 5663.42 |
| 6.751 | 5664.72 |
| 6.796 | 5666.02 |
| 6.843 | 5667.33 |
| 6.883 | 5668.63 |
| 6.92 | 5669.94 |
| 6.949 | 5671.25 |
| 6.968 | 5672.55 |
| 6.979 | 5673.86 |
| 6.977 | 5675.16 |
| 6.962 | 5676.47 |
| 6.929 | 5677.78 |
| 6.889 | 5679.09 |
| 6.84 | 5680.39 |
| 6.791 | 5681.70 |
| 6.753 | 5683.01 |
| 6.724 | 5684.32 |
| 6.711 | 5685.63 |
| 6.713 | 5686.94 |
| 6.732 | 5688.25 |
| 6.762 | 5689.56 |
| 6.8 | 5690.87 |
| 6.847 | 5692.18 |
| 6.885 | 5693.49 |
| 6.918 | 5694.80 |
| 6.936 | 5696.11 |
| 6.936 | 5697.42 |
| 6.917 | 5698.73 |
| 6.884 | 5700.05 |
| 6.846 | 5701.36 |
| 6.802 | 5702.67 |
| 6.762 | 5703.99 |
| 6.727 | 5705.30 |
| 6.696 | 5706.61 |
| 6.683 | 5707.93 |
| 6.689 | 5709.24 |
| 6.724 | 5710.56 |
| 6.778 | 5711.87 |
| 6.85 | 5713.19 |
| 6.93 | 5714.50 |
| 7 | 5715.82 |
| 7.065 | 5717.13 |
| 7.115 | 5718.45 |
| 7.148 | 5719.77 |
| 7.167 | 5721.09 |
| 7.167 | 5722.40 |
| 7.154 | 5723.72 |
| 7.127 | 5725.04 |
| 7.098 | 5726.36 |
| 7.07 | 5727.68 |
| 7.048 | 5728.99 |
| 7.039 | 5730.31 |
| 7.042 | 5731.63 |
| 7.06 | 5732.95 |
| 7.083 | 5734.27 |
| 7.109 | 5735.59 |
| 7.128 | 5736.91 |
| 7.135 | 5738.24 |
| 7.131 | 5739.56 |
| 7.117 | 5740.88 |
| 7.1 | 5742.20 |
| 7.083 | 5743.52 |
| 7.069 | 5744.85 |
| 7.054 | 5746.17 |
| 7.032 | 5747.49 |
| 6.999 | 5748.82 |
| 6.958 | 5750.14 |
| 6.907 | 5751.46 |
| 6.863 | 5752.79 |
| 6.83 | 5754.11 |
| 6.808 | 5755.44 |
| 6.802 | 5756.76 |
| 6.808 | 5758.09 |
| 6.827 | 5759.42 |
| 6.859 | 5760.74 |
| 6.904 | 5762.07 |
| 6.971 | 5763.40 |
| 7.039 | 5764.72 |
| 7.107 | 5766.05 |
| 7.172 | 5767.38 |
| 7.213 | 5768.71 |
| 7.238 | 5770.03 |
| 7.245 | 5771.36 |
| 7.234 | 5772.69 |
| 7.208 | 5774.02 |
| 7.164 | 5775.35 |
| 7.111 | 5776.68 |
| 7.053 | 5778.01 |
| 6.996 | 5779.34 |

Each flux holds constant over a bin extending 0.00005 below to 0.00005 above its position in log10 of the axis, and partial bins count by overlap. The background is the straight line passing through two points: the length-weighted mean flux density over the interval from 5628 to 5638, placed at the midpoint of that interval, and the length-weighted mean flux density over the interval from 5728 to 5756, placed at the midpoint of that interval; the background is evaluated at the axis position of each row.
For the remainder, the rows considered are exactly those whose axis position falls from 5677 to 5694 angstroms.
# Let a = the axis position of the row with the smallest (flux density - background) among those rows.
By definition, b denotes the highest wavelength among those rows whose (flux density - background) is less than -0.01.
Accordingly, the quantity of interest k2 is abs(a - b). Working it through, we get 7.9 angstroms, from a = 5685.63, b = 5693.49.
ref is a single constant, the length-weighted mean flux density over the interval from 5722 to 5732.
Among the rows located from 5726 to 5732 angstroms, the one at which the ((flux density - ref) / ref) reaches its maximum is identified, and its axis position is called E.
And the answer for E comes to 5726.36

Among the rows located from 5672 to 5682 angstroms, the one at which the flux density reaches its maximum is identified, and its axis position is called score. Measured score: 5673.86 angstroms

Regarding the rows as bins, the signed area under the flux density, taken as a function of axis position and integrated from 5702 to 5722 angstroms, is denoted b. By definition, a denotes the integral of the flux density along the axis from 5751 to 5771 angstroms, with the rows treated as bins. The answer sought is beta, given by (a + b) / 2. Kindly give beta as 138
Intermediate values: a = 139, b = 138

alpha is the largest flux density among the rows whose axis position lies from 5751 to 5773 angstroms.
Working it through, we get 7.245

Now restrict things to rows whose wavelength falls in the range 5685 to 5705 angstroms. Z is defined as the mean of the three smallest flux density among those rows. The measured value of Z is 6.72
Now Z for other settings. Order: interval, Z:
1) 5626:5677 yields 6.64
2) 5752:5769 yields 6.81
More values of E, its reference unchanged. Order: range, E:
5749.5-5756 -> 5750.14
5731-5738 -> 5736.91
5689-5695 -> 5694.80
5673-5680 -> 5673.86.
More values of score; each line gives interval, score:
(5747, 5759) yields 5747.49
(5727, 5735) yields 5734.27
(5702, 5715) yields 5714.50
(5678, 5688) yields 5679.09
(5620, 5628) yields 5627.02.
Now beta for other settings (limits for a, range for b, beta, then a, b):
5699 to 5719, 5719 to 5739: 139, 137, 142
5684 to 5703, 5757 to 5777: 136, 130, 141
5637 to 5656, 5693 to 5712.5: 132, 131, 133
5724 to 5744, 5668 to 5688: 140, 142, 137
